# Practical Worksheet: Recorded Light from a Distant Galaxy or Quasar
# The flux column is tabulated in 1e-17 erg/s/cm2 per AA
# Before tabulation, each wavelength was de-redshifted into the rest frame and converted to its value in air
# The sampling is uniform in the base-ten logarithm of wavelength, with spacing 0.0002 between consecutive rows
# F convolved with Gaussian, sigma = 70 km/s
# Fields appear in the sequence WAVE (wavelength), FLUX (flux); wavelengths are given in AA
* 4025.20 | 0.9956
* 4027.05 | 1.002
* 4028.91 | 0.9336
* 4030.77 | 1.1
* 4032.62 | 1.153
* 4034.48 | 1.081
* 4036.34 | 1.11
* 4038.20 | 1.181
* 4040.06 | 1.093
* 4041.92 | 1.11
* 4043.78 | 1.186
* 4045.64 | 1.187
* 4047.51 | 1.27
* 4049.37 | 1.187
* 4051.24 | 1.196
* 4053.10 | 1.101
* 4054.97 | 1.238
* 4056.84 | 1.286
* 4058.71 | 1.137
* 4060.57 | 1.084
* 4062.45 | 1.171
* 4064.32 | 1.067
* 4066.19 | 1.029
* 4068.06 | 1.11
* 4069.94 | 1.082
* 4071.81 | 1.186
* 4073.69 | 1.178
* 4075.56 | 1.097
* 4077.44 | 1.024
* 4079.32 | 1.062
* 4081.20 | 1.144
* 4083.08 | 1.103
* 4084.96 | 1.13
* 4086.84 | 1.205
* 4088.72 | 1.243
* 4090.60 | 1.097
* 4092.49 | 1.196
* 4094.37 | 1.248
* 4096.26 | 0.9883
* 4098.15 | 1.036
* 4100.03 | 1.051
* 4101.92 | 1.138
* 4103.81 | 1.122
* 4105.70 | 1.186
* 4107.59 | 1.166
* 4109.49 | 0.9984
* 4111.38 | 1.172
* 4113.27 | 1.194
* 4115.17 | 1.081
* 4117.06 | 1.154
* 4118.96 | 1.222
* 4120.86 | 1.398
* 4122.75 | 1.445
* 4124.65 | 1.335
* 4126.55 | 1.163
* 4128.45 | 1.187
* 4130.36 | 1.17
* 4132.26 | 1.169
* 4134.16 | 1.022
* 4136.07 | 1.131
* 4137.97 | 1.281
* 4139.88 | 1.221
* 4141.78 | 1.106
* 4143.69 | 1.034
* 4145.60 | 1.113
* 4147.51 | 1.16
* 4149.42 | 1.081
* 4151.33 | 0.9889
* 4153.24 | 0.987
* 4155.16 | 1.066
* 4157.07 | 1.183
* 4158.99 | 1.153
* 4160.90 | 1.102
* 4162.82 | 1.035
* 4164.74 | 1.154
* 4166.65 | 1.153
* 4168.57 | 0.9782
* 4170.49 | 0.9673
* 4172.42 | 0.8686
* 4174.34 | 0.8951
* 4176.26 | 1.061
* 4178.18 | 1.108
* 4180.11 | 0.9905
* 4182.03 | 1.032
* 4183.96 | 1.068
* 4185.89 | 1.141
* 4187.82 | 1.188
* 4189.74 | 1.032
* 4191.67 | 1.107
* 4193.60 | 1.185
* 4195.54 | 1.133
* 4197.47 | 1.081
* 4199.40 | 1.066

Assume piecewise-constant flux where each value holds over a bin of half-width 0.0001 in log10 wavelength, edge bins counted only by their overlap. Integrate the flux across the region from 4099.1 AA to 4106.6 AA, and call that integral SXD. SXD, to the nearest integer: 8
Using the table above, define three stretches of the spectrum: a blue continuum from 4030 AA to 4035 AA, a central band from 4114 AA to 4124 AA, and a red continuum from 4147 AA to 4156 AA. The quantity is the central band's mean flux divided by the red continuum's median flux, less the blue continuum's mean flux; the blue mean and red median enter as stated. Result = 0.07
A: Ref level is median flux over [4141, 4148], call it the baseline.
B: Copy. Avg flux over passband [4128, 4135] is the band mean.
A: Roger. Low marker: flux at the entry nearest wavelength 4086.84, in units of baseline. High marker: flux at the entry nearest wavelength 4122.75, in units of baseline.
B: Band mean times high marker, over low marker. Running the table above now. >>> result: 1.36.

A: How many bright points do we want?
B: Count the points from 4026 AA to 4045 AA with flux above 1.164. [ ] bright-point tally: 2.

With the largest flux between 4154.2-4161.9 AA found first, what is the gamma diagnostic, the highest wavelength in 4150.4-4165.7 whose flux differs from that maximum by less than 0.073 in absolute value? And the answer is 4164.74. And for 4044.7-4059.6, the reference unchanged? 4058.71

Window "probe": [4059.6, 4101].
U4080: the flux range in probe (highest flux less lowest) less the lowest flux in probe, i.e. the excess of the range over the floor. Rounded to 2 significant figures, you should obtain -0.73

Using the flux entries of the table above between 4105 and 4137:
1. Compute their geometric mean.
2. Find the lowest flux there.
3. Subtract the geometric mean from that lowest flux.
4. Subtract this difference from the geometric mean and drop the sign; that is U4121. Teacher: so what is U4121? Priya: 1.37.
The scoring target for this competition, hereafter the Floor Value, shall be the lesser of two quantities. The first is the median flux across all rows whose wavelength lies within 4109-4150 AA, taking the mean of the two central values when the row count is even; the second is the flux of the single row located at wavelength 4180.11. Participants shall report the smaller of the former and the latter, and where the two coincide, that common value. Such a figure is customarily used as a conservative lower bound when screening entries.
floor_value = 0.99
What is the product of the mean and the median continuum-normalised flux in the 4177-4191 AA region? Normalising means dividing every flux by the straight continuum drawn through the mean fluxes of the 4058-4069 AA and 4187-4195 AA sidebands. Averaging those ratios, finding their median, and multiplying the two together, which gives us 0.91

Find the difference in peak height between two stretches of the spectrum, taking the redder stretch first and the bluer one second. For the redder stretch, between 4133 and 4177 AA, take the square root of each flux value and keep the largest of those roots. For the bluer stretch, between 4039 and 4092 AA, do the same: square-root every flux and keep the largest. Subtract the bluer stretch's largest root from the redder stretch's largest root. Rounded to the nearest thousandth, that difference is -0.002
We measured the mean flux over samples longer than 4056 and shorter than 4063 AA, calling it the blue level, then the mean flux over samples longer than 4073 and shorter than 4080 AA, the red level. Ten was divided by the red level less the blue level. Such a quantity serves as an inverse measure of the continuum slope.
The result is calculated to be -126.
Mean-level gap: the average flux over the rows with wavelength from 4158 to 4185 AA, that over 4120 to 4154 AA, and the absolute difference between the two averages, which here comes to 0.126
